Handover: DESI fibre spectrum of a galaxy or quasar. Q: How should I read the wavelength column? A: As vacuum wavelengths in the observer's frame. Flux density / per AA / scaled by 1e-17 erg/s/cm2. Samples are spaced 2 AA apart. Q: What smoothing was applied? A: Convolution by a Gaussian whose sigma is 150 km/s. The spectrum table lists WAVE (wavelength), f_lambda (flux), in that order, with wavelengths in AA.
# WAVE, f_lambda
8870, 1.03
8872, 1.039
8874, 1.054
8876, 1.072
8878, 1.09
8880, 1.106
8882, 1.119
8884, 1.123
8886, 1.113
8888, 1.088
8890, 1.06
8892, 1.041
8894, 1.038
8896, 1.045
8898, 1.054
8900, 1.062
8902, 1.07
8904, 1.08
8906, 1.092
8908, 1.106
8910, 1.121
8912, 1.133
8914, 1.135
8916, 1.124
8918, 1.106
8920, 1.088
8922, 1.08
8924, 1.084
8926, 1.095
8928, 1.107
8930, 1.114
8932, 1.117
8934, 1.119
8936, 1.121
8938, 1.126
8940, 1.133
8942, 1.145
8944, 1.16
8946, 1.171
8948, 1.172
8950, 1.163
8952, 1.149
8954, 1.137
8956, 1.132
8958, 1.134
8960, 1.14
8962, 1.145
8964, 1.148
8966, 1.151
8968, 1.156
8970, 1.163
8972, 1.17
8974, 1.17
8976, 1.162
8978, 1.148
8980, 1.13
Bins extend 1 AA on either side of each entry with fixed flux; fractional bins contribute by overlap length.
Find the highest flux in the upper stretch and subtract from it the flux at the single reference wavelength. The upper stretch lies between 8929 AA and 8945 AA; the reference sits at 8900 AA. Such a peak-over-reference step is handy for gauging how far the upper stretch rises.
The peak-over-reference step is 0.098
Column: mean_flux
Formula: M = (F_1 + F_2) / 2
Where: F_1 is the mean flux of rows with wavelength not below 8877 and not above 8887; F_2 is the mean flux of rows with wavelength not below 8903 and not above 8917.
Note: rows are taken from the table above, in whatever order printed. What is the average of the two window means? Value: 1.11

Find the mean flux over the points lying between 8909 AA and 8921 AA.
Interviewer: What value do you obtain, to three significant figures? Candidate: 1.12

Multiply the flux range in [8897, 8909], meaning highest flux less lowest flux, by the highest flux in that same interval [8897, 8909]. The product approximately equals 0.058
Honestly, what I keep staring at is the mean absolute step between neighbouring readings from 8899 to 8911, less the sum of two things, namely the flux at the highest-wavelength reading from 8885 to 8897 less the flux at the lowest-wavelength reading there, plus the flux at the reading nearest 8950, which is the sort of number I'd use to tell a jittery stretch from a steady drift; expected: -1.08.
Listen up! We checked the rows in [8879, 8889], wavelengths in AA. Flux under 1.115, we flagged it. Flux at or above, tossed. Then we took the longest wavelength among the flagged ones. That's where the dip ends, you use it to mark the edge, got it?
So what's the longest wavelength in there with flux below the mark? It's 8888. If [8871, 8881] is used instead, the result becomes 8880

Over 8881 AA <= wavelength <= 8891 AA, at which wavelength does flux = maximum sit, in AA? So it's 8884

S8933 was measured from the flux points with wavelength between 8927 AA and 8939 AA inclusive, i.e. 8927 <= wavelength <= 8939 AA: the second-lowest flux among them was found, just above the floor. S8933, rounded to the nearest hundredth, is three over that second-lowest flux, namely 2.69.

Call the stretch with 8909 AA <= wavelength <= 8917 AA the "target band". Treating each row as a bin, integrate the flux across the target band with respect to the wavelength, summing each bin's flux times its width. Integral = 9.0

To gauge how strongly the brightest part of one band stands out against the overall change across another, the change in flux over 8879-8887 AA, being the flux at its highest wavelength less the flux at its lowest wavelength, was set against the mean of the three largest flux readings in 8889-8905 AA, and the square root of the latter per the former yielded 12.4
